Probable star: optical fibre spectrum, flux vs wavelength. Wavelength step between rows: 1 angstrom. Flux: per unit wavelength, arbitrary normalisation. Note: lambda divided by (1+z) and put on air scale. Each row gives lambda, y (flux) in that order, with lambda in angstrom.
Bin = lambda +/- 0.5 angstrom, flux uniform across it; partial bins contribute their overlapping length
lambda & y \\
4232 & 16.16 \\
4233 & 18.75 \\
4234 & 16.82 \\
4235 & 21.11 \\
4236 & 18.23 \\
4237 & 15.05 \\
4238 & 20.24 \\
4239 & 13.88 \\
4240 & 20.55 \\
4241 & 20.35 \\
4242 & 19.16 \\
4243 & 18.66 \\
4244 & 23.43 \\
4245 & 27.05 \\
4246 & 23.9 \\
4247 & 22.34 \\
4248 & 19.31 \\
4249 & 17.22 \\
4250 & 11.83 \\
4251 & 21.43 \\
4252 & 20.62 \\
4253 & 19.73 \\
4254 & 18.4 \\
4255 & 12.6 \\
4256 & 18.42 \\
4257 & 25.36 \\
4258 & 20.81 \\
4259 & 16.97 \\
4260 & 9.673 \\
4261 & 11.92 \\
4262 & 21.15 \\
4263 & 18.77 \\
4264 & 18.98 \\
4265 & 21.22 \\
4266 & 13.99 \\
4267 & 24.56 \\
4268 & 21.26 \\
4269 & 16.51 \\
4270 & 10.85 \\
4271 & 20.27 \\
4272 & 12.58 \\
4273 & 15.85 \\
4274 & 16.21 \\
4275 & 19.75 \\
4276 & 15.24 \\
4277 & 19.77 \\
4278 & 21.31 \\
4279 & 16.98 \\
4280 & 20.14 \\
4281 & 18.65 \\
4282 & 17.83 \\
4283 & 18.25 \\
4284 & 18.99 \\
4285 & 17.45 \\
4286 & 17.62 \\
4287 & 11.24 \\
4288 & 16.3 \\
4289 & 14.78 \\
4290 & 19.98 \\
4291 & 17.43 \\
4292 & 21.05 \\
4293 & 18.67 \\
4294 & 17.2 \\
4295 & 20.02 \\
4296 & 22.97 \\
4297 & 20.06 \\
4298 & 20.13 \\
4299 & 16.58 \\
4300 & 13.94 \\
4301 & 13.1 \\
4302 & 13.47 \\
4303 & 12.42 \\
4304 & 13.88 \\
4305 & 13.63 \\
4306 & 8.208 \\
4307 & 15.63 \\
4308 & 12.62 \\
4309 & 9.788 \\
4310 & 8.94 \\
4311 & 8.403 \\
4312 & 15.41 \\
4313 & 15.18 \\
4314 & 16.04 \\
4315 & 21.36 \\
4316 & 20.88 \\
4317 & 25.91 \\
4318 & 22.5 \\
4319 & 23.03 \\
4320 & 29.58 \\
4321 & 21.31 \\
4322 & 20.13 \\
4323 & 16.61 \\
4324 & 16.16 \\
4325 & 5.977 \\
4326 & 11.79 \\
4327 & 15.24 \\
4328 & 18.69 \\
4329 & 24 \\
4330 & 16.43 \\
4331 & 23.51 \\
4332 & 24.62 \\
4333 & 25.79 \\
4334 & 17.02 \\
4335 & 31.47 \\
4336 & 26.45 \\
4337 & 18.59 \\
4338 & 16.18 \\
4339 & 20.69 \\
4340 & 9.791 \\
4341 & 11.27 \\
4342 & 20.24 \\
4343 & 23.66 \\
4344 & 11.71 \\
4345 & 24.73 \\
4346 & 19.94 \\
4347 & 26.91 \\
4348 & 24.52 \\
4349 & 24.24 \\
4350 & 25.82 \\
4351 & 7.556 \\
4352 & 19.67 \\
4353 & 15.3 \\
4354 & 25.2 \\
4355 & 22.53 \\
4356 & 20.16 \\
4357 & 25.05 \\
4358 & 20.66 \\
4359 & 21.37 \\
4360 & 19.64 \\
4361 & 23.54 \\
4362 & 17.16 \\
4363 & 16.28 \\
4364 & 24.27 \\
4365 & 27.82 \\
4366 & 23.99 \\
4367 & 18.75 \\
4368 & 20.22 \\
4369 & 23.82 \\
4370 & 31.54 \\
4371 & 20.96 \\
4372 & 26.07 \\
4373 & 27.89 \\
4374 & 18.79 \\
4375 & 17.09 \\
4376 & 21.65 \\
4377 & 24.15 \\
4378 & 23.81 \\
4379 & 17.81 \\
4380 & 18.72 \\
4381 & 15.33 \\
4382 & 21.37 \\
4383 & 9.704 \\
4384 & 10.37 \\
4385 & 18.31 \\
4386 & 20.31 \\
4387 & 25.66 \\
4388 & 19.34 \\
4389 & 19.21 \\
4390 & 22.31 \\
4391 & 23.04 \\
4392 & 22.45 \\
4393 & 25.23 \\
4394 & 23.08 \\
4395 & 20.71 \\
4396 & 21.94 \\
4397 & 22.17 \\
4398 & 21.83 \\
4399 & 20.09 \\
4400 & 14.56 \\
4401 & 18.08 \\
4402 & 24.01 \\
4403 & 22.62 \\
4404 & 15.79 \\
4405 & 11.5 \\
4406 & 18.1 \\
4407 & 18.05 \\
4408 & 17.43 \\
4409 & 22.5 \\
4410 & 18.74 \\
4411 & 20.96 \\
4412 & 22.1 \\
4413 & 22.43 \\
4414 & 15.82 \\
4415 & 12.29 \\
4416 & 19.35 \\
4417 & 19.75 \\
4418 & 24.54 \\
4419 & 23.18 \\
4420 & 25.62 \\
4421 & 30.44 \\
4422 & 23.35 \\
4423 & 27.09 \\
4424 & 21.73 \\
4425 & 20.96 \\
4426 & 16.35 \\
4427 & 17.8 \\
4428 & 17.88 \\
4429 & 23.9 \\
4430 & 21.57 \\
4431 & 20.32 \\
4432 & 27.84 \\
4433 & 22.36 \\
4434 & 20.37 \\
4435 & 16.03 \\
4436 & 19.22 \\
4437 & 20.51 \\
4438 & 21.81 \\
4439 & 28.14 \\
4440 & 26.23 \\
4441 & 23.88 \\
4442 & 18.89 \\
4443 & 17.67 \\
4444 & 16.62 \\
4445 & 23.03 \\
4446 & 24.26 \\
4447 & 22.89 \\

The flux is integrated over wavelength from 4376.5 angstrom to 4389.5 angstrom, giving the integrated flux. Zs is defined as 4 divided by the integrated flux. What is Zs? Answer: 0.0164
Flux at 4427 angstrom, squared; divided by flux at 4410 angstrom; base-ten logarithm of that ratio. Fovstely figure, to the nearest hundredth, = 1.23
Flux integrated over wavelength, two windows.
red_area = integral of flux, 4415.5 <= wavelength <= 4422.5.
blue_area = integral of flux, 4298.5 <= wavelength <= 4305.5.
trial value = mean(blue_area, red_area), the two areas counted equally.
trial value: 132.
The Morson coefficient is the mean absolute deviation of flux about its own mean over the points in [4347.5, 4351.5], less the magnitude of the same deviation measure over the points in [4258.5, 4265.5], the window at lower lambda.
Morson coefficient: 3.0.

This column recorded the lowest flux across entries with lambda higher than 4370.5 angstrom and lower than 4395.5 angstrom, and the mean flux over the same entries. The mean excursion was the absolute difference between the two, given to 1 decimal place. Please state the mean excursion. 10.8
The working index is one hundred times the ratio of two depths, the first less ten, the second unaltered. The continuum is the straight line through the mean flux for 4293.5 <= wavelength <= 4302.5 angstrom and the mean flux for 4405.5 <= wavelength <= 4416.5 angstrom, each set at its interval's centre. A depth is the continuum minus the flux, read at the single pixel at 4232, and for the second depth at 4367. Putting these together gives 2348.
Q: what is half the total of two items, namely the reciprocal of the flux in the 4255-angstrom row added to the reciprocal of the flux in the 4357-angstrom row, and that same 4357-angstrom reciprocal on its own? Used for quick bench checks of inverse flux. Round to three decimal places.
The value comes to 0.080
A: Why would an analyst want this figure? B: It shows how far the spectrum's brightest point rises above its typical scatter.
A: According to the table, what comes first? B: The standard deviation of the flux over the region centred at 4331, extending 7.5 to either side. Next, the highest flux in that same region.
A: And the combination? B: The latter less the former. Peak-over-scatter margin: 25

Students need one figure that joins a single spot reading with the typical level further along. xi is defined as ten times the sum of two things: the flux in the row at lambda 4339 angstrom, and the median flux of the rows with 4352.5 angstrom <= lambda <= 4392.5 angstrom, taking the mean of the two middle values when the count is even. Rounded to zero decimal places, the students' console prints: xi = 419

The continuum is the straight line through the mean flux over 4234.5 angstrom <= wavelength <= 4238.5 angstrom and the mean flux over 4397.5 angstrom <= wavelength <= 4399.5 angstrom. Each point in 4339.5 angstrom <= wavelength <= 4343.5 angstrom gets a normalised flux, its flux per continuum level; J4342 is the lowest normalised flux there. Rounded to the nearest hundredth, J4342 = 0.49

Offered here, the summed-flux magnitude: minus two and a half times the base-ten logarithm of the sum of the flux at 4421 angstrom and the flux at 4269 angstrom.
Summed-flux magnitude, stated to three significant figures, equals -4.18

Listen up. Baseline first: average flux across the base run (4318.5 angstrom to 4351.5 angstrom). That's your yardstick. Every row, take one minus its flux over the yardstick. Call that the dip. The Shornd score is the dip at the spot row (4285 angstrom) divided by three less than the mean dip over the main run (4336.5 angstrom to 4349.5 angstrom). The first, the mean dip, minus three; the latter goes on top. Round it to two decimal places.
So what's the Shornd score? -0.04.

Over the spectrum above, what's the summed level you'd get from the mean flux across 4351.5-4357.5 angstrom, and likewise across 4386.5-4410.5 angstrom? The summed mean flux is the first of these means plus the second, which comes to 41.7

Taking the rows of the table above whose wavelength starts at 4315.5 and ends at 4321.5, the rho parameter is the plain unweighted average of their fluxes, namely 23.9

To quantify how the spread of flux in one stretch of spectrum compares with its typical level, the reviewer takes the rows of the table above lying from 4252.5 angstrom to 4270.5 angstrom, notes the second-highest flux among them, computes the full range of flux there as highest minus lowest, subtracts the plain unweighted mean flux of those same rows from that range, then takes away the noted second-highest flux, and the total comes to -26.7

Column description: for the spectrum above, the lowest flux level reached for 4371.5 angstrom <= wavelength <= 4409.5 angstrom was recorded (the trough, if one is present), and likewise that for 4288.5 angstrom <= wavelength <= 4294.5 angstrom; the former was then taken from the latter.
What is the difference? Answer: 5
